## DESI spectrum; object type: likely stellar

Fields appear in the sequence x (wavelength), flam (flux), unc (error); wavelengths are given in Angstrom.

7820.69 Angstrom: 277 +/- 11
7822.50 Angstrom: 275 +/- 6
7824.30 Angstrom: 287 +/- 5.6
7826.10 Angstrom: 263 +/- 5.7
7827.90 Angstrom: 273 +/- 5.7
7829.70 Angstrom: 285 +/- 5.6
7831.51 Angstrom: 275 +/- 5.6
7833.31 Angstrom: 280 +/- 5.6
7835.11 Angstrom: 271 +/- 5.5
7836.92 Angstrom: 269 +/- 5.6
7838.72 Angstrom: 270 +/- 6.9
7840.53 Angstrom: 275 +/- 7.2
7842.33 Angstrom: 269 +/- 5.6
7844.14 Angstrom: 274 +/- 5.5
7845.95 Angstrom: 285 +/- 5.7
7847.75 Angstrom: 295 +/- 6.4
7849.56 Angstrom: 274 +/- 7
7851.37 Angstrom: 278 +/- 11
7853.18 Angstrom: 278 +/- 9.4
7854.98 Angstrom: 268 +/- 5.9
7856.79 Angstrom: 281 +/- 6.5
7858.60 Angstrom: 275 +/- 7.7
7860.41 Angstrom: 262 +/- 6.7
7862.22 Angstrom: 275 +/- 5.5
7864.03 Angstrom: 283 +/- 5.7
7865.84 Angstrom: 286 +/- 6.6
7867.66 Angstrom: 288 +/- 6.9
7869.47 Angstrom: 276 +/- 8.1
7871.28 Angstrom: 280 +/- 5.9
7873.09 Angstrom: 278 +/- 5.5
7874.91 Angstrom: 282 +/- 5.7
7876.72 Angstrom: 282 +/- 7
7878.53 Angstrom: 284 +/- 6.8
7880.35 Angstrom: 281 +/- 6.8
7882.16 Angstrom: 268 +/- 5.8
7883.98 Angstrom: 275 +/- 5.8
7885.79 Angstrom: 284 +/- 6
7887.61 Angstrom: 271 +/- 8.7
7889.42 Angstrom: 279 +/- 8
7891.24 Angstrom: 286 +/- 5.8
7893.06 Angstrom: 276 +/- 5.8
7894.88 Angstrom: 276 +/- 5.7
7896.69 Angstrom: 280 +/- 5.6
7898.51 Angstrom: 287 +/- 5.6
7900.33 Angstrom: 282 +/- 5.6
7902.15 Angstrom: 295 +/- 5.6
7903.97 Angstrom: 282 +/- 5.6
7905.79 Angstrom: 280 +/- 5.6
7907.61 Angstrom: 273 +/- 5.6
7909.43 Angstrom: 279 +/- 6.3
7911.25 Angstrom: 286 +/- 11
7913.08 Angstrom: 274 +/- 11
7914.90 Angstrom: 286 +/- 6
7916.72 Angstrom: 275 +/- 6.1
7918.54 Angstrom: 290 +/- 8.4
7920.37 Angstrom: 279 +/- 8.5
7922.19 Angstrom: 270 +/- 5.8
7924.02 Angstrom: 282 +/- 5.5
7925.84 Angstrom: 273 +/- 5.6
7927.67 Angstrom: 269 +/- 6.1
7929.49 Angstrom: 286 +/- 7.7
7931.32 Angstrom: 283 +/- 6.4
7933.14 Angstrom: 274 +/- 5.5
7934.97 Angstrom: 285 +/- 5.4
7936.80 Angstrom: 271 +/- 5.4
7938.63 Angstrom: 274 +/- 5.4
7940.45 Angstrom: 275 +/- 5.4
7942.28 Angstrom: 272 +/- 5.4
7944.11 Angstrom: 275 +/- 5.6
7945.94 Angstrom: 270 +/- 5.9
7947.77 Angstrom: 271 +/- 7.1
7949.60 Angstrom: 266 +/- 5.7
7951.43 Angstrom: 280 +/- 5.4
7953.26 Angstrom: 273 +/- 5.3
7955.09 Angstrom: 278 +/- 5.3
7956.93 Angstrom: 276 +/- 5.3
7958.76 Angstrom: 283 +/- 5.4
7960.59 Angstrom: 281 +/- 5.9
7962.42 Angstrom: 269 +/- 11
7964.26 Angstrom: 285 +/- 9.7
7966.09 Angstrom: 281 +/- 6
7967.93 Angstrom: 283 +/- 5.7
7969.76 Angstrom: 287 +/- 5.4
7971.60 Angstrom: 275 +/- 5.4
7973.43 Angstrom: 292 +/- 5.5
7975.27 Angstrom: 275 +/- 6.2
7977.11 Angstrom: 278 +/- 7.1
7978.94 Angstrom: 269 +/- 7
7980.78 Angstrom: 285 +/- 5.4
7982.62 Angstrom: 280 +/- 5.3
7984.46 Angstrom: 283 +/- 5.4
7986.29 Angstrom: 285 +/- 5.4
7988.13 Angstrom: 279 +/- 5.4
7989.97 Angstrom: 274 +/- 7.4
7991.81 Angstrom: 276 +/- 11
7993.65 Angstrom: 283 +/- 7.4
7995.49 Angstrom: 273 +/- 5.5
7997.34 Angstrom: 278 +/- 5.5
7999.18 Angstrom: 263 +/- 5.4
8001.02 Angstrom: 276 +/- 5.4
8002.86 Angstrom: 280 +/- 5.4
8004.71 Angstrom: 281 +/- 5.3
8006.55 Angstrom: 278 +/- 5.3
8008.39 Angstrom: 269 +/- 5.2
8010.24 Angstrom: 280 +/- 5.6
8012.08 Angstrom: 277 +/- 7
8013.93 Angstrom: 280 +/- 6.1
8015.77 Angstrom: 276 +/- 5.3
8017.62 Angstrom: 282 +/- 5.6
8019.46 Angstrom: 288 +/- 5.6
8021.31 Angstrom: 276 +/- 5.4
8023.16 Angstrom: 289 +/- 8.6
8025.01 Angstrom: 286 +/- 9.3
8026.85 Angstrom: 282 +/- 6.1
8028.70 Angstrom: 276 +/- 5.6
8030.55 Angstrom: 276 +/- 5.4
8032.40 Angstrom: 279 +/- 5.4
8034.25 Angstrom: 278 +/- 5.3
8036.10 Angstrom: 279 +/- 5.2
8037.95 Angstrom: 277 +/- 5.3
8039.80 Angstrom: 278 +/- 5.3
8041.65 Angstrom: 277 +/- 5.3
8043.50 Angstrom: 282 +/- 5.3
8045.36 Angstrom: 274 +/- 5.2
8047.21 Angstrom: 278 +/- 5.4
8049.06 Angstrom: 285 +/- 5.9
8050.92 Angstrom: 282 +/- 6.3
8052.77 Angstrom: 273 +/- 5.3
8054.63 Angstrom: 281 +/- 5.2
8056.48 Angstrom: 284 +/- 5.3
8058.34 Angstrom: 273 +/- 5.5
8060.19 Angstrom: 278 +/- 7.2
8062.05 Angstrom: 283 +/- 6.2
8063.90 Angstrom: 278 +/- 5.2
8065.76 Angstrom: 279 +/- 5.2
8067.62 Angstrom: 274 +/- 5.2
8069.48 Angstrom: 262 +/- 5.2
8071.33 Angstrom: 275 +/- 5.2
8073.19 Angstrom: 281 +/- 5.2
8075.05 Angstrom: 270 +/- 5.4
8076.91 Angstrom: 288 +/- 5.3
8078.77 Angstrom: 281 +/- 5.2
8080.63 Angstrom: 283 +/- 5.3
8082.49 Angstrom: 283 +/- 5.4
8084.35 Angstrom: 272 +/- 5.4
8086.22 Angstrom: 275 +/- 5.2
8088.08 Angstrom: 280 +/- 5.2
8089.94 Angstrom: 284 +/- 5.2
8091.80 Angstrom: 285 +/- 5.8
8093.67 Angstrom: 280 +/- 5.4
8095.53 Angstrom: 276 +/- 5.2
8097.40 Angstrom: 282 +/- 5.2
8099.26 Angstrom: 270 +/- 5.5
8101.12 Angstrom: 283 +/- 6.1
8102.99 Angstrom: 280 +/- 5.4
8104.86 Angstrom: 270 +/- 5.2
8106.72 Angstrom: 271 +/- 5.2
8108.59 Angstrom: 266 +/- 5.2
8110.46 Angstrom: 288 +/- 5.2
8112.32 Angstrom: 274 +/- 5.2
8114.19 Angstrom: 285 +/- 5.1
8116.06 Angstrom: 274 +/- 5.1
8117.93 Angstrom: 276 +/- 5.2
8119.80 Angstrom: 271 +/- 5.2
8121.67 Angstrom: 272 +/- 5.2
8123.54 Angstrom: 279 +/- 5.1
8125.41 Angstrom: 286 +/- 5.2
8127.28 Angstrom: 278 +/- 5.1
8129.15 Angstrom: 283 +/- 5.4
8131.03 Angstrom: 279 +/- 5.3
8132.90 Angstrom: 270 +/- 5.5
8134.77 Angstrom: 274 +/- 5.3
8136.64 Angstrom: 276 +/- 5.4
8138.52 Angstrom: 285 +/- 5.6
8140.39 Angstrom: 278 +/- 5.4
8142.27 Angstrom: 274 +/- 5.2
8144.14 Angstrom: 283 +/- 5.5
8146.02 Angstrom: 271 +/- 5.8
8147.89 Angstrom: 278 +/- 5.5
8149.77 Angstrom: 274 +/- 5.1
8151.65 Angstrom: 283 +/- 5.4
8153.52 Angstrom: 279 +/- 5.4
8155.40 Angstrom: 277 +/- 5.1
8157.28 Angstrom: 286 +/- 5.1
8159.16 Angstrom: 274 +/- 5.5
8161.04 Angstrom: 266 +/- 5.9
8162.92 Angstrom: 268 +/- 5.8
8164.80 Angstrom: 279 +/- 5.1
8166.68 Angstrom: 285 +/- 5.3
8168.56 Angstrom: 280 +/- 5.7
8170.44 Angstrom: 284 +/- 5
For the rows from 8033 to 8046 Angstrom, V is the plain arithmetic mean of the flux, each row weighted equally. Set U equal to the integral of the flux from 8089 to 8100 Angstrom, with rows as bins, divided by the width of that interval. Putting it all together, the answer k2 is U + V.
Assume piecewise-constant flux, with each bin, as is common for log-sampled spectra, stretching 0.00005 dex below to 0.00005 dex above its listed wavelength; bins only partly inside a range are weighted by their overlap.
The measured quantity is 558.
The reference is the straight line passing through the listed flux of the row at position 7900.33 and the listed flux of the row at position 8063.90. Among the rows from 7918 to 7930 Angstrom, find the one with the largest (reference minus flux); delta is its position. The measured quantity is 7927.67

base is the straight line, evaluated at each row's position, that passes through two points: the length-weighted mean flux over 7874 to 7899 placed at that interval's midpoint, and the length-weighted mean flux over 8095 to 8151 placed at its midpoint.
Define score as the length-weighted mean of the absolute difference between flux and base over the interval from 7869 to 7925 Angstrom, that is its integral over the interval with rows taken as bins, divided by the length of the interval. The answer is 4.6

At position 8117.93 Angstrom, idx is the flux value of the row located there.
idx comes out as 276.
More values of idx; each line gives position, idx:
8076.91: 288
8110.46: 288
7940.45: 275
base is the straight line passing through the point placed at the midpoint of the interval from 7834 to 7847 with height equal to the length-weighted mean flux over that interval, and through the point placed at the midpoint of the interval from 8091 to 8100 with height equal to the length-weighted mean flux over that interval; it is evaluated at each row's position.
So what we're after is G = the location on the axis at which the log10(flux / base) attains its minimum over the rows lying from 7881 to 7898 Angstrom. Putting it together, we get 7882.16 Angstrom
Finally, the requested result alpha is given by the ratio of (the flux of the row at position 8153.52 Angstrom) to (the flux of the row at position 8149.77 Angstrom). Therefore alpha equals 1.02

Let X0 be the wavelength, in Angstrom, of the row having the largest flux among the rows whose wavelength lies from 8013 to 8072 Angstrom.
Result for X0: 8023.16 Angstrom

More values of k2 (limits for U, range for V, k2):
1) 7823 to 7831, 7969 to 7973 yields 558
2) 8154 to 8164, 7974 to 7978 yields 551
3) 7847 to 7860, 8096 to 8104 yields 556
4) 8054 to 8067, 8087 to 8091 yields 561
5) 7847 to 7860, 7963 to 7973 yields 560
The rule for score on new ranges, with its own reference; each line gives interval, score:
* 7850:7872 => 5.5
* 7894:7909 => 4.9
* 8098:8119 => 6.0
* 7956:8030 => 4.7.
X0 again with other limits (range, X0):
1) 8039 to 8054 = 8049.06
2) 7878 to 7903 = 7902.15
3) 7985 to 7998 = 7986.29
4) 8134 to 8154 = 8138.52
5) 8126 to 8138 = 8129.15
